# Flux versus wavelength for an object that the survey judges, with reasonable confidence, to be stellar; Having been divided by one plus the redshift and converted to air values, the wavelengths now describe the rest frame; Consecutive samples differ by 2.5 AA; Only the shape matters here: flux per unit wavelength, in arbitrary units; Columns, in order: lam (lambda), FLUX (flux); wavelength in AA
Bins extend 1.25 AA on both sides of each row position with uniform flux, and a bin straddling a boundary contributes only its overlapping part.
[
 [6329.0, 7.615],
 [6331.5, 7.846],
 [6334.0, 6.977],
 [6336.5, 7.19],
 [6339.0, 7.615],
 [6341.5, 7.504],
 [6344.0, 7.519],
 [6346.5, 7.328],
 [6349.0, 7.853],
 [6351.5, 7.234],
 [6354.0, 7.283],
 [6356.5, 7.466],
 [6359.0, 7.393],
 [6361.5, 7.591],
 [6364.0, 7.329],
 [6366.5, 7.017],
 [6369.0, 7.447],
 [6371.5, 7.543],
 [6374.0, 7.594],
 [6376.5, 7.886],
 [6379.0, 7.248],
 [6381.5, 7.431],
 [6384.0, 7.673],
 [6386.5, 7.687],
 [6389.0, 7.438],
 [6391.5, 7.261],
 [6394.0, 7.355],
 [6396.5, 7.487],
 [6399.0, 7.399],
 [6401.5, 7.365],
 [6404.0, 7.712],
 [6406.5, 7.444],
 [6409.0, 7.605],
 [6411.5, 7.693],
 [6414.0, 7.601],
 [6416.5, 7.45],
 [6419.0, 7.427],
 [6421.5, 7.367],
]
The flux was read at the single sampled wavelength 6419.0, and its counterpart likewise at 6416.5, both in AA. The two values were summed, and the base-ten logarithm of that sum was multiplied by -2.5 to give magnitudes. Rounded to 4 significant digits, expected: -2.931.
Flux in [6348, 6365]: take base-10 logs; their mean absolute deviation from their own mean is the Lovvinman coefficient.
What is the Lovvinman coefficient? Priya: 0.0093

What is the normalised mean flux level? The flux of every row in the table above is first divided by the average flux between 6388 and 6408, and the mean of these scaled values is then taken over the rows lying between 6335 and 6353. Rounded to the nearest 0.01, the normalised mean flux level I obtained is 1.00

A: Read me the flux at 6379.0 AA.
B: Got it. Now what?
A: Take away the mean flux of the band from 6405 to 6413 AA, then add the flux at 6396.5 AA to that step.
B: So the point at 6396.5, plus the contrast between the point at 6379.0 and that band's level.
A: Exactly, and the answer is 7.15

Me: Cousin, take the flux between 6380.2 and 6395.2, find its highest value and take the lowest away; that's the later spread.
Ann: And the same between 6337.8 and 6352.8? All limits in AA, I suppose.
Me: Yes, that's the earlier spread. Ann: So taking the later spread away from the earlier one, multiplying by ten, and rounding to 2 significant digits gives 1.9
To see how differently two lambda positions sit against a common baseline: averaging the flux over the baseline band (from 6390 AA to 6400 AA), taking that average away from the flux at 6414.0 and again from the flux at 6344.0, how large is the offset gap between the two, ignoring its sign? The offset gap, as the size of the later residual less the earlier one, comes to 0.08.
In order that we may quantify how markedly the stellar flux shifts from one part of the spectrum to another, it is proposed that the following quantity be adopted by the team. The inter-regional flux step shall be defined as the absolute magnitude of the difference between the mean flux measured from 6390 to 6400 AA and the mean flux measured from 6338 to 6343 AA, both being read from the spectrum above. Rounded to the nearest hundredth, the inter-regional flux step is 0.18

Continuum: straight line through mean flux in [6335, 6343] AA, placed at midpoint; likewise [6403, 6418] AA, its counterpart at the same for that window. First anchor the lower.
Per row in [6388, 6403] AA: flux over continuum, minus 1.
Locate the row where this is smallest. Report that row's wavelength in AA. 6391.5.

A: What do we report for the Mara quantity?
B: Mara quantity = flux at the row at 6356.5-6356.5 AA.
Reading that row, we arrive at 7.466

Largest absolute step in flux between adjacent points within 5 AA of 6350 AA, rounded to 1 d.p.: 0.6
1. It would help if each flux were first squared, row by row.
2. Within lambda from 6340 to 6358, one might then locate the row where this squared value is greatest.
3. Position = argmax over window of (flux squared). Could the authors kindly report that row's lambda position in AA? 6349.0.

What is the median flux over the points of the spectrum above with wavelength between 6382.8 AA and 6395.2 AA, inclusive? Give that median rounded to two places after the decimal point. 7.44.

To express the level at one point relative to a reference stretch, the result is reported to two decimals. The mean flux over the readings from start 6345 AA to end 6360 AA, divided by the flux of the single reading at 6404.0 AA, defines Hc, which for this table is 0.96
